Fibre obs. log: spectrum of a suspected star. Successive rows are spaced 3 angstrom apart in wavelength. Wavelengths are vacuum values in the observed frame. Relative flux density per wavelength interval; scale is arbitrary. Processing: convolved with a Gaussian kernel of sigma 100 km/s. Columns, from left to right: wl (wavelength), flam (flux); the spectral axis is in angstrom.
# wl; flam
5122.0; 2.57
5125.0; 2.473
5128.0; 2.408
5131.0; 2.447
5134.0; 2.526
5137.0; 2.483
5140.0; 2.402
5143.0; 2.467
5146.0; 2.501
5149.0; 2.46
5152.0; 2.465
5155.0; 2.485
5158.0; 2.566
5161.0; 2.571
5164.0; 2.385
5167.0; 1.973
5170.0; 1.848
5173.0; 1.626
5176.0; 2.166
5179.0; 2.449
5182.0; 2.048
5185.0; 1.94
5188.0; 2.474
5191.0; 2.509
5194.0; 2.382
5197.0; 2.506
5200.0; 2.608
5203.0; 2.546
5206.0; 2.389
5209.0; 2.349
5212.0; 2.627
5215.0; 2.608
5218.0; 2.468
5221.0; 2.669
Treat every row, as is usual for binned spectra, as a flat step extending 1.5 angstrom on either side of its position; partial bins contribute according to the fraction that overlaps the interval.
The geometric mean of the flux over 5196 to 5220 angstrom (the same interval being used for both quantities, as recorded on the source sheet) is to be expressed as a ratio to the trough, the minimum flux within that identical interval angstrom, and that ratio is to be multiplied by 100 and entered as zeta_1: 107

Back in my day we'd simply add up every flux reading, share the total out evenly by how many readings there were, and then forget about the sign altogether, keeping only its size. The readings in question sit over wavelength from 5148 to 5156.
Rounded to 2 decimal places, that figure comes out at 2.47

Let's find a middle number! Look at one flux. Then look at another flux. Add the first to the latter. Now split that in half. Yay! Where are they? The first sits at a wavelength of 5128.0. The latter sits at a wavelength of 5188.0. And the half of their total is 2.44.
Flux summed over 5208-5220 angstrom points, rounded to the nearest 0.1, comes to 10.1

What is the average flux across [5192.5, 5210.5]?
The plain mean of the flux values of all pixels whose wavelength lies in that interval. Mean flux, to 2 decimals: 2.46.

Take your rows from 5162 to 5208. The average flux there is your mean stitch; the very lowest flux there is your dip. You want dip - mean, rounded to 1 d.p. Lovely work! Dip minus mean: -0.6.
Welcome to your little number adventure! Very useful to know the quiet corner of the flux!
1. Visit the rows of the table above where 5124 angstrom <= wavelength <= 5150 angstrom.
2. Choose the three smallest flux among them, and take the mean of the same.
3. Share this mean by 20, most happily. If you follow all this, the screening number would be 0.121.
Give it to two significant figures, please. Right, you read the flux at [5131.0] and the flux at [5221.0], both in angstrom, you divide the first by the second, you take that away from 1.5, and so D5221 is 0.58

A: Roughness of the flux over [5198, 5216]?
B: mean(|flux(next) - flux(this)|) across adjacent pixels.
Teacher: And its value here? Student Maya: 0.11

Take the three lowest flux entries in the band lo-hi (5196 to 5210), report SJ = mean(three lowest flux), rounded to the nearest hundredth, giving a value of 2.41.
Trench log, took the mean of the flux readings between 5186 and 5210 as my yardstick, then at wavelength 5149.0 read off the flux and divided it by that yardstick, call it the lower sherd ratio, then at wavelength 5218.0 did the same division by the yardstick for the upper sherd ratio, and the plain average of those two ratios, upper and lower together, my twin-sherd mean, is 1.00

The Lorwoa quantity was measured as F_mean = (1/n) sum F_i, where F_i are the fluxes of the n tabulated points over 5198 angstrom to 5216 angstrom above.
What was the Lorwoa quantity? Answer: 2.52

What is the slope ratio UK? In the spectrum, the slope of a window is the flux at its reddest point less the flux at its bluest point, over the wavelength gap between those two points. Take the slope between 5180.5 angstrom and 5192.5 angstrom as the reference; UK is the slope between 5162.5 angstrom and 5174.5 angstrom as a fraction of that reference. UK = -1.6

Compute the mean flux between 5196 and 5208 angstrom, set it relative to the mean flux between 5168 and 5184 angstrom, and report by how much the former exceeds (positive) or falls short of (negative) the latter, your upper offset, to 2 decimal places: 0.48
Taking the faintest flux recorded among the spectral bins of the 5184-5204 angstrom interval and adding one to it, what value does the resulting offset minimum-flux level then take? 2.94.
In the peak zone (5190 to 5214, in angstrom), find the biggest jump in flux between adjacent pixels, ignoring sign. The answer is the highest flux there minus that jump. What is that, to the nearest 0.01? 2.35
